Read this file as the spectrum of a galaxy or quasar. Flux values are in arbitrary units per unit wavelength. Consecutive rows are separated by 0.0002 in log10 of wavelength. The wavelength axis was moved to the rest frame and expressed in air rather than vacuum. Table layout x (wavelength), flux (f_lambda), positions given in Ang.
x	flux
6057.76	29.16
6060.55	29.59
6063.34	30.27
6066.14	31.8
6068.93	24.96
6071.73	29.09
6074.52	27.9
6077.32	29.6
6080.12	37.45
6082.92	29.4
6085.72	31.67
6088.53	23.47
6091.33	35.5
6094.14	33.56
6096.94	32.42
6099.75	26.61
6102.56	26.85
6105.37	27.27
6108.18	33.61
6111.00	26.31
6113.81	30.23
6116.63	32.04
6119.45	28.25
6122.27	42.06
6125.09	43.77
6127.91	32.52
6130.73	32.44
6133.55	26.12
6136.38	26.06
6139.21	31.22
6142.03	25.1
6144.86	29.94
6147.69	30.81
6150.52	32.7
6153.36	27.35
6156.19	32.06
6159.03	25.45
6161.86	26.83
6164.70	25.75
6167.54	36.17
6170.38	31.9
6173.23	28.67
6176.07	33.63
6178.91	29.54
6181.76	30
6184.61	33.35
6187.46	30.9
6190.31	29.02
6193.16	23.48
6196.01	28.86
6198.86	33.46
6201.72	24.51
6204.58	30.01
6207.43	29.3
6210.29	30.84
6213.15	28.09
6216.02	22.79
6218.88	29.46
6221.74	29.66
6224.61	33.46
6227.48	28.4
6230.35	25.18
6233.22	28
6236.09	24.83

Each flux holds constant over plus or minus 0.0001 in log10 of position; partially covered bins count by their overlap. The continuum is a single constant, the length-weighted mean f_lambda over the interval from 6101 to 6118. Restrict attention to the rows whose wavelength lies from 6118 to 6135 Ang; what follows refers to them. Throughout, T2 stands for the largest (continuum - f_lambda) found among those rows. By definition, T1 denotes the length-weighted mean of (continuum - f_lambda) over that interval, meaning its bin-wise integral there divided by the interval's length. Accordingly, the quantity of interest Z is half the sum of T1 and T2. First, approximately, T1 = -4.8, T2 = 3.2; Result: -0.8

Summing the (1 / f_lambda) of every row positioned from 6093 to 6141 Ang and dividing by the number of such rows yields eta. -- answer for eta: 0.0327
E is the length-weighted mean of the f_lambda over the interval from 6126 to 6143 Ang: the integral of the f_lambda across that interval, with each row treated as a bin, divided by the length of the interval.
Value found 29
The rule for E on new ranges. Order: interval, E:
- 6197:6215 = 29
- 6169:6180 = 31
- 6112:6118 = 31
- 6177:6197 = 29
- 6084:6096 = 31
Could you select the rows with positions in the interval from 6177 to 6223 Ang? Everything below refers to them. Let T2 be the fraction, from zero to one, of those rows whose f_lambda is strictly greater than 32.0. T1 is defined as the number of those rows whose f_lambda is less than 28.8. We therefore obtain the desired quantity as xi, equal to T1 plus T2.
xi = 4.1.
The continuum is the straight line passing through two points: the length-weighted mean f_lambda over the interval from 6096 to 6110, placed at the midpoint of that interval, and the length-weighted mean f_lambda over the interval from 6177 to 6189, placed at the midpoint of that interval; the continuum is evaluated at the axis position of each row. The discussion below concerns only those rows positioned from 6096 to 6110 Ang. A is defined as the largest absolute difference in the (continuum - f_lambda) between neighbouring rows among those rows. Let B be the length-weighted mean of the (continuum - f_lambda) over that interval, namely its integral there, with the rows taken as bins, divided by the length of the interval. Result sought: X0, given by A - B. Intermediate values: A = 6.3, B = 0.0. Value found 6.3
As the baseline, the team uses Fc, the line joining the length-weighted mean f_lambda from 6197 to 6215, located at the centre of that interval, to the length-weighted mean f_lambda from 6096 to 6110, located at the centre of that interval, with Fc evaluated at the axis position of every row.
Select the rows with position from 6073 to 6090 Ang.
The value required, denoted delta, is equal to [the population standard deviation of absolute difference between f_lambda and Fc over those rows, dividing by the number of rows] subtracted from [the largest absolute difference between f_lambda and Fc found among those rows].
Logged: 5.3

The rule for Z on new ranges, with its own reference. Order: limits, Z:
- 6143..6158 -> 0.5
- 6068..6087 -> 1.8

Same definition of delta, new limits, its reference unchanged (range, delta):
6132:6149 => 3.0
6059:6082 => 5.7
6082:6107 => 4.5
